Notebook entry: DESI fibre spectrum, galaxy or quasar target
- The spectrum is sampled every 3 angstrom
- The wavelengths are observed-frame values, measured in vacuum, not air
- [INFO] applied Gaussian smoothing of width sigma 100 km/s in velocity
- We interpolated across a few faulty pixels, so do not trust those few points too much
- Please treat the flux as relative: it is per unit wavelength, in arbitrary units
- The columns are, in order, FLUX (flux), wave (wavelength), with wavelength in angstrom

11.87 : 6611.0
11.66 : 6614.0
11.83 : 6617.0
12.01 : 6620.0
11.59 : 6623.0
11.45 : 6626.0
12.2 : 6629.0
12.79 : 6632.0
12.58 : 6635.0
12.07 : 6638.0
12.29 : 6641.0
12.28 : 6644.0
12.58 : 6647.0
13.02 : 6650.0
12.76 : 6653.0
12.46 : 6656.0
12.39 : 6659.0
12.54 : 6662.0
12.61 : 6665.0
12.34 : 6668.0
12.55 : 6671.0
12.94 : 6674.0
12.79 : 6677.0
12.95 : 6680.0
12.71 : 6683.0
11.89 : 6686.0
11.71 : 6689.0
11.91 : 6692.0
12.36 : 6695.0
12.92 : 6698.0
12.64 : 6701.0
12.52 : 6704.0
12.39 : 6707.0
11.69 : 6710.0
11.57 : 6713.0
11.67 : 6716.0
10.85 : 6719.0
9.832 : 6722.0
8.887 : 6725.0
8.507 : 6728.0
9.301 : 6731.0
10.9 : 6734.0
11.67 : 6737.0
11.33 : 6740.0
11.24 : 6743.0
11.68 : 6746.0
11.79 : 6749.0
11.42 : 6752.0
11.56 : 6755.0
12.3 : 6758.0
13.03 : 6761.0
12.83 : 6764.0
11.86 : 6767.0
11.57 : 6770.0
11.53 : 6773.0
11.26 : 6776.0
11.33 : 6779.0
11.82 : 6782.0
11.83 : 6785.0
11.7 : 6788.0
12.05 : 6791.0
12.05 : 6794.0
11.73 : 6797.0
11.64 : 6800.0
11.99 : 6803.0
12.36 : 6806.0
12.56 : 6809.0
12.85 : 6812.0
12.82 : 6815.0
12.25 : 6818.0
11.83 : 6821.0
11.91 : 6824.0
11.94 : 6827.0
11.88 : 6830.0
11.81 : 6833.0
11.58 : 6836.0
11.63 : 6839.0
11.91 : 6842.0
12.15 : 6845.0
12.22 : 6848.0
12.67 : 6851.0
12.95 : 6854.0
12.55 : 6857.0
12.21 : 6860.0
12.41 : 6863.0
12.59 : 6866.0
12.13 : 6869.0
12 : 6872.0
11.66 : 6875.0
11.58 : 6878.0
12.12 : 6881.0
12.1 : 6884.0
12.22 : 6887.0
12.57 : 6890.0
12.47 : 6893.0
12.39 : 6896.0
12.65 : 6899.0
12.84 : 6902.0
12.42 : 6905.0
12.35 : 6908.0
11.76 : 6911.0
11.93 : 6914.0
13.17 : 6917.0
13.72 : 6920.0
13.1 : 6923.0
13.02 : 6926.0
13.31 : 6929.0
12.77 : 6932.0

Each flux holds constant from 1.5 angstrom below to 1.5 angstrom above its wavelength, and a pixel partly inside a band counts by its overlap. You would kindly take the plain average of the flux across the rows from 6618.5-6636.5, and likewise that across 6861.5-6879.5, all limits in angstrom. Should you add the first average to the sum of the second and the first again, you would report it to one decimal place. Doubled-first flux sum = 36.3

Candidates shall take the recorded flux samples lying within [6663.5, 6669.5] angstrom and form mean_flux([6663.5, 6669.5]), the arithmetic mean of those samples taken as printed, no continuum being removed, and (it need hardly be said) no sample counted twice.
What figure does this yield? 12.5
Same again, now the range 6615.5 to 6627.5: 11.7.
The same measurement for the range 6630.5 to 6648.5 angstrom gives 12.4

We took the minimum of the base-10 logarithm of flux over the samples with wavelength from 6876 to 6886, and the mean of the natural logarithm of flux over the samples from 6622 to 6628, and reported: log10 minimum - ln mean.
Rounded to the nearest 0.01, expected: -1.38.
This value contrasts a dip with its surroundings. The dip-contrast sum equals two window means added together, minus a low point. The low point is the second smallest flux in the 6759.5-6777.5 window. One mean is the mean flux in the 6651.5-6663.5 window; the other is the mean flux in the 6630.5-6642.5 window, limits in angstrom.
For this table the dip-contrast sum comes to 13.4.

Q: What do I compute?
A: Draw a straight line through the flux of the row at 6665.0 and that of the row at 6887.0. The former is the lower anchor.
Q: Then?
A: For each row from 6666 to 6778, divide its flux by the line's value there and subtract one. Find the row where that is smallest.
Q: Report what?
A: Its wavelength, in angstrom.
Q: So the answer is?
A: 6728.0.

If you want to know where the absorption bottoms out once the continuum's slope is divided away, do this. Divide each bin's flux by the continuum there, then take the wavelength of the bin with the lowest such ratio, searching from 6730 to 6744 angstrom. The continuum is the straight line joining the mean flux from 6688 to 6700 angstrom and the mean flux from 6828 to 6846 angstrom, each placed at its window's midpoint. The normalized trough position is 6731.0 angstrom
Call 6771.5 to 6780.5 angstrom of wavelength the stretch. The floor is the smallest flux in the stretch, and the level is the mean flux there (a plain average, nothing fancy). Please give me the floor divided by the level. 0.990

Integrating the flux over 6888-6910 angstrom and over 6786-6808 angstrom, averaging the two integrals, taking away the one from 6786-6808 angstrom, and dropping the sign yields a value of 6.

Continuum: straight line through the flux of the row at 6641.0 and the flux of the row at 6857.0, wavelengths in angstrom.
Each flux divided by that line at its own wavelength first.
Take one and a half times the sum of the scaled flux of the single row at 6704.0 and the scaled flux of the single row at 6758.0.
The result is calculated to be 3.00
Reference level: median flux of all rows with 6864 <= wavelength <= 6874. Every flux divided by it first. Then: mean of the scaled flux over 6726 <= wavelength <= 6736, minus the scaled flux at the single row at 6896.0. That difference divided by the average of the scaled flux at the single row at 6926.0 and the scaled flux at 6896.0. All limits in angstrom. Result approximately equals -0.22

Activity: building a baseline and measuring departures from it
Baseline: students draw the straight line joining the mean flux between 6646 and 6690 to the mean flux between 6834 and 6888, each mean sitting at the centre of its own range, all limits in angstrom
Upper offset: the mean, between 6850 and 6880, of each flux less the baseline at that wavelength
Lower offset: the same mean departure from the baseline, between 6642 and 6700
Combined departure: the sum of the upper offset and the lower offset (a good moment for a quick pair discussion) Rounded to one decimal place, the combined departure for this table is 0.1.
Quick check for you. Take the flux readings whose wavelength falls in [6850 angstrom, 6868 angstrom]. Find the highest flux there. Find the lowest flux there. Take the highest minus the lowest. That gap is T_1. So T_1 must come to 0.74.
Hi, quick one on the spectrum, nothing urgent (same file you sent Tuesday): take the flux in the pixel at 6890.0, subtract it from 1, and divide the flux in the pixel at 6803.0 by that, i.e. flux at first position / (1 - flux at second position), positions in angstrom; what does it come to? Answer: -1.04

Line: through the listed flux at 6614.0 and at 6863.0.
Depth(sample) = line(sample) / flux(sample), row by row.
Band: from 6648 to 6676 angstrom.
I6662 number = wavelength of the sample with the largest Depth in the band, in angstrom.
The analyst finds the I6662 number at 6668.0 angstrom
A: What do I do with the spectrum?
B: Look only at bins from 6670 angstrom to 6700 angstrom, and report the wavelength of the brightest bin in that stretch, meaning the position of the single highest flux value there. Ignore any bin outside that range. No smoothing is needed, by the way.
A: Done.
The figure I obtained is 6680.0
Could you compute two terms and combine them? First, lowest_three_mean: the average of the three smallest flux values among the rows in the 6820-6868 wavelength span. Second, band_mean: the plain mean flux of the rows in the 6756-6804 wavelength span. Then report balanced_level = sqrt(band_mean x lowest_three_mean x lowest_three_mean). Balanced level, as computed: 40.3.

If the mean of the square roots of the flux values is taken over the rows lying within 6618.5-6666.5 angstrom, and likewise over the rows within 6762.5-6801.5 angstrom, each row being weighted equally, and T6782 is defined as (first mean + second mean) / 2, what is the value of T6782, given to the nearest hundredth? 3.47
